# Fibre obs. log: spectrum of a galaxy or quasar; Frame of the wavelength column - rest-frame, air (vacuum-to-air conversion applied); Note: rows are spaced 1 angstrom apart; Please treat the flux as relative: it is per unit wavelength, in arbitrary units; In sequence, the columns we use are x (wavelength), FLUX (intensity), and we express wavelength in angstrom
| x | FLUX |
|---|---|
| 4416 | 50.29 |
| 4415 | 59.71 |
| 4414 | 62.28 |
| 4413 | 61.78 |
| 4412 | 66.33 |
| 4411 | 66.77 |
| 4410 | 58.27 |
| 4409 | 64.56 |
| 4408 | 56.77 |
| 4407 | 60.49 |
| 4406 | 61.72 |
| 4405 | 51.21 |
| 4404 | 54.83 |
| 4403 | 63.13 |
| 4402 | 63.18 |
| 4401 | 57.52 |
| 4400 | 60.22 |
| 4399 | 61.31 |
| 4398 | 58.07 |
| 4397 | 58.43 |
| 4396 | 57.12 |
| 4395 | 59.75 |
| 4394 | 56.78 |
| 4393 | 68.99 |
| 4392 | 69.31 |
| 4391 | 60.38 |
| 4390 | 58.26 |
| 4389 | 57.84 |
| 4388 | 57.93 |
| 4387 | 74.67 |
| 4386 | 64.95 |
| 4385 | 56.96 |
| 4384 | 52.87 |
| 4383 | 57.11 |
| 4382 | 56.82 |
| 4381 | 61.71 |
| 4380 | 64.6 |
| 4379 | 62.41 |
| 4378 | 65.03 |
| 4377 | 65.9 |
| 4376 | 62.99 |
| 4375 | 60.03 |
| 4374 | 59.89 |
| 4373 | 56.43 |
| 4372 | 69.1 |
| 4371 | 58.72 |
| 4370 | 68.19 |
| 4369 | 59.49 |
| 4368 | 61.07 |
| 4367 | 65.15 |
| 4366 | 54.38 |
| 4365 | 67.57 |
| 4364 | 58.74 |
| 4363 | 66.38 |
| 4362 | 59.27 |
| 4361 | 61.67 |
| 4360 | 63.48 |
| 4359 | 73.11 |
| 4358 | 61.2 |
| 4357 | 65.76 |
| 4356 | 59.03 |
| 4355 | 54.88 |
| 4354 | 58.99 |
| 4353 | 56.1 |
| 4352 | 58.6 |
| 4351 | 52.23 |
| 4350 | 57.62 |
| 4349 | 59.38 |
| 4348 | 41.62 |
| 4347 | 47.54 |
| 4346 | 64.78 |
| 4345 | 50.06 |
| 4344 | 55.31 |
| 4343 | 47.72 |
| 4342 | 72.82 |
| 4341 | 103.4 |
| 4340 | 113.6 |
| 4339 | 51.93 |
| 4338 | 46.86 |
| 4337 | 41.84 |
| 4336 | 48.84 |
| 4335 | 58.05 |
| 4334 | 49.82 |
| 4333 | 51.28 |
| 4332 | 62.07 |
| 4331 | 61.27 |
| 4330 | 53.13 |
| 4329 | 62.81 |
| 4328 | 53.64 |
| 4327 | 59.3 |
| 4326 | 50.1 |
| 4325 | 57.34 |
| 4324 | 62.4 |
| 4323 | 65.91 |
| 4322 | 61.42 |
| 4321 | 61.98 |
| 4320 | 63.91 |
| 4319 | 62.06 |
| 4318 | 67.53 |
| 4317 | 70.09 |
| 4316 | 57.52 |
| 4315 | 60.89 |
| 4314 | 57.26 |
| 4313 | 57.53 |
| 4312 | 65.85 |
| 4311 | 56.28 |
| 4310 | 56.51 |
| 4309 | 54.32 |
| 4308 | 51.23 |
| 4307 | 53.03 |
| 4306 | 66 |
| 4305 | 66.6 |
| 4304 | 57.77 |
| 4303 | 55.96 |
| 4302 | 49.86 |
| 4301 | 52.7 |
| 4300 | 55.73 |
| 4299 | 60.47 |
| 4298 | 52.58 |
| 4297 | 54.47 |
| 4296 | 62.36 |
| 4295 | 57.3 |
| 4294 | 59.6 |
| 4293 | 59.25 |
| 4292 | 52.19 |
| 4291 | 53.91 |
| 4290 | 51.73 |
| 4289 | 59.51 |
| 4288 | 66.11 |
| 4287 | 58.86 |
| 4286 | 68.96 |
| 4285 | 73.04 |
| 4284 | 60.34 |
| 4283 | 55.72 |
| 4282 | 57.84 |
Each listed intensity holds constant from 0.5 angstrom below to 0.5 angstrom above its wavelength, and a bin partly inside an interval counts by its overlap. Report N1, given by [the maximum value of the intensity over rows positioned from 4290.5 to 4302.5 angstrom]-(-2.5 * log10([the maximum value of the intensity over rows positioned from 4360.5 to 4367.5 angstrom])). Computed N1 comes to 66.9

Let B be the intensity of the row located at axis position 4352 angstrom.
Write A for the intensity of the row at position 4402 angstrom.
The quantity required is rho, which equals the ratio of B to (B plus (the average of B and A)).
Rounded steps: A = 63.18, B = 58.6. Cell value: 0.490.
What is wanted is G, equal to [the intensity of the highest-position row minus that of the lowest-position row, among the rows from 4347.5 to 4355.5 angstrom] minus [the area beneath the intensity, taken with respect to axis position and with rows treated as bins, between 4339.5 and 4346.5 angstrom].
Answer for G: -494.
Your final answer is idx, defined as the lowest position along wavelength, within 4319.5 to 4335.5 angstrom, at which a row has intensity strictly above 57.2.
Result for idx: 4320 angstrom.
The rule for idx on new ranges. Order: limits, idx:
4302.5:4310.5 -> 4304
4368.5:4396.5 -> 4369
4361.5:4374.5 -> 4362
